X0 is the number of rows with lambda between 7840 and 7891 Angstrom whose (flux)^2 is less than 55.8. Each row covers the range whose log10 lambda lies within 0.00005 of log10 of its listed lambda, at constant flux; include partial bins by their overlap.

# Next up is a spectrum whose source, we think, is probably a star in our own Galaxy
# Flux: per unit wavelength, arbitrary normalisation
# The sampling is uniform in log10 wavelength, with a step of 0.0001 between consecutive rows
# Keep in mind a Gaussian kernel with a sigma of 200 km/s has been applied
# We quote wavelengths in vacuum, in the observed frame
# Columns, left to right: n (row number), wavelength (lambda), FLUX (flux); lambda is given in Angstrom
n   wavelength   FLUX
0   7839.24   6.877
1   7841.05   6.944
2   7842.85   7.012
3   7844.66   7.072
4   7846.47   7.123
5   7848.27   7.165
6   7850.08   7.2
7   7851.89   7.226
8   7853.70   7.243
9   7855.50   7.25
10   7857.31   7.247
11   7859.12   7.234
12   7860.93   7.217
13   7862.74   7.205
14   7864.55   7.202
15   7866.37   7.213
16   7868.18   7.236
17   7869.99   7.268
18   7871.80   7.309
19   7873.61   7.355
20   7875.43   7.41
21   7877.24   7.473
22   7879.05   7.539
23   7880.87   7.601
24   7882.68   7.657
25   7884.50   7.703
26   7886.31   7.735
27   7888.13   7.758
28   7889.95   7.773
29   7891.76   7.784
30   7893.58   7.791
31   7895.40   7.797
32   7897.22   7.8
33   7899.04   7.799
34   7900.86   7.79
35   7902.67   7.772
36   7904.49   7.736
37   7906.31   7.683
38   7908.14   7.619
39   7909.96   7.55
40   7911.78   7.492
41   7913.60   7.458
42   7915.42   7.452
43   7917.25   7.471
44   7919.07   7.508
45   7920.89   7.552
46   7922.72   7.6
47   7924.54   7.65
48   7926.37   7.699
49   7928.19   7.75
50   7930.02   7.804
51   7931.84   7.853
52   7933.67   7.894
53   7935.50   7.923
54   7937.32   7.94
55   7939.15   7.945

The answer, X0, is 20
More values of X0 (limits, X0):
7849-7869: 11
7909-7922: 2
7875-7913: 1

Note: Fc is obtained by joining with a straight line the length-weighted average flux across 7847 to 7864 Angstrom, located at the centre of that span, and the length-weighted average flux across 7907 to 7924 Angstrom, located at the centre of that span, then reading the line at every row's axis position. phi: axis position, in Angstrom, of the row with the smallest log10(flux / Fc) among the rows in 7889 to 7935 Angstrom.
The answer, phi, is 7915.42 Angstrom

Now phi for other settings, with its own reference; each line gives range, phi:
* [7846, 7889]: 7864.55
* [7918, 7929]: 7919.07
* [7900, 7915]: 7913.60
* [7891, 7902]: 7900.86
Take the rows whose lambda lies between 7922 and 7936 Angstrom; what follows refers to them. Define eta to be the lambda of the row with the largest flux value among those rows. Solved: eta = 7935.50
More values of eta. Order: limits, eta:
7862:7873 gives 7871.80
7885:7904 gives 7897.22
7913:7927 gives 7926.37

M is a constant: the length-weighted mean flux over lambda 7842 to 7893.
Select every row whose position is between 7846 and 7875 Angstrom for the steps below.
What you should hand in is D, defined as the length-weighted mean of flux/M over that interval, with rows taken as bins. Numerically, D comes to 0.982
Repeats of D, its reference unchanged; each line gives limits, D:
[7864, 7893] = 1.019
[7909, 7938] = 1.040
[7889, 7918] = 1.041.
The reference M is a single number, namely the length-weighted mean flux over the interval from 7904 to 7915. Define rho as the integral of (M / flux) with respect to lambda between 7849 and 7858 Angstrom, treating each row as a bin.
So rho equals 9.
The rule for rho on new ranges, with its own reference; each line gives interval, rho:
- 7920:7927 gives 7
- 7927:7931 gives 4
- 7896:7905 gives 9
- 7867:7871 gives 4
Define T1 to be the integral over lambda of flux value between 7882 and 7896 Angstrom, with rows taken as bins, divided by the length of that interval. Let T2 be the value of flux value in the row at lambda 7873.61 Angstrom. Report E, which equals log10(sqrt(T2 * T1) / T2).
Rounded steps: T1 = 7.75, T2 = 7.355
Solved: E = 0.0113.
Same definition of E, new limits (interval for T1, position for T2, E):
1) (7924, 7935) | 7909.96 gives 0.0066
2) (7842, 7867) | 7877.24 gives -0.0086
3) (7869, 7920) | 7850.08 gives 0.0120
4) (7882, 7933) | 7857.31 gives 0.0126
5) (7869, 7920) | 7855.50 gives 0.0105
